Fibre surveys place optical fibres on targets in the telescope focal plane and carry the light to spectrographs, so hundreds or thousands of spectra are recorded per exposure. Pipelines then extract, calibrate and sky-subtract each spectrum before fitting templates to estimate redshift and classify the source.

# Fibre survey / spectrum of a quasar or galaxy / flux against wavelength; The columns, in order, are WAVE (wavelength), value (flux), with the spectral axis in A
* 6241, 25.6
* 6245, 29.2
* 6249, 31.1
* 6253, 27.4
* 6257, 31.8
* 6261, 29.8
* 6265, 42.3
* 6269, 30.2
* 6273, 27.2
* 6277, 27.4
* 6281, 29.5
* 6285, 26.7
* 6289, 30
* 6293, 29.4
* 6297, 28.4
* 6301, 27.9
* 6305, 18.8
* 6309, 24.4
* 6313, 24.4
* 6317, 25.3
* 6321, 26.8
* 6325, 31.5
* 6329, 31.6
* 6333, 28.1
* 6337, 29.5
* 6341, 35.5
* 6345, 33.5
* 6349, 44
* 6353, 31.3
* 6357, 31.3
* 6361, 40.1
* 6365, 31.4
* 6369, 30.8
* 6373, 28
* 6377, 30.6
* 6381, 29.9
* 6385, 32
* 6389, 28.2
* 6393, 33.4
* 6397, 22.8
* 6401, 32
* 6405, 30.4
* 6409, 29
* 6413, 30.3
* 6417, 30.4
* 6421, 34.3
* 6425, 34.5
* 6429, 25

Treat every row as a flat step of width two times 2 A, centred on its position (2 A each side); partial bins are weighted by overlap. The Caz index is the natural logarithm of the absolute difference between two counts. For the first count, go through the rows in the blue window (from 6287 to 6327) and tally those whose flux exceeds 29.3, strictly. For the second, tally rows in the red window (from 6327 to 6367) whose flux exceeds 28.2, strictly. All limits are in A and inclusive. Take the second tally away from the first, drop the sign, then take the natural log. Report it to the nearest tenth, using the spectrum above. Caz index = 1.8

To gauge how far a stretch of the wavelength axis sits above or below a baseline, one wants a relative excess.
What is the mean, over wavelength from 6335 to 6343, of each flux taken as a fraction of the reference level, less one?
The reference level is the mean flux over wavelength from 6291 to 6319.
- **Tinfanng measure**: 0.27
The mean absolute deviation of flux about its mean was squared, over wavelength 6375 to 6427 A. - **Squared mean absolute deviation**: 4.1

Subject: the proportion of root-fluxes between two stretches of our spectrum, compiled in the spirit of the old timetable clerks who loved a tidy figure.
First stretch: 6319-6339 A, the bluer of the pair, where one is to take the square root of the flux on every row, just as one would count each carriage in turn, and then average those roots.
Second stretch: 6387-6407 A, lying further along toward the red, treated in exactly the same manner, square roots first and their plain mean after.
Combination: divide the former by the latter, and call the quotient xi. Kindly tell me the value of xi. 1.00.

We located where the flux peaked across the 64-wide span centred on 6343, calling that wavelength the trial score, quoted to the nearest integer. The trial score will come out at 6349 A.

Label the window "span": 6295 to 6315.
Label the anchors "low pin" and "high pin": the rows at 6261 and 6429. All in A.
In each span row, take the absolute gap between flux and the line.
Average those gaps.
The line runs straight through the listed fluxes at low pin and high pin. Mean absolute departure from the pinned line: 3.8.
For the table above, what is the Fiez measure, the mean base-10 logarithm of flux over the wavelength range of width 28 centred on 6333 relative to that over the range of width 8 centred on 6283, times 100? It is 103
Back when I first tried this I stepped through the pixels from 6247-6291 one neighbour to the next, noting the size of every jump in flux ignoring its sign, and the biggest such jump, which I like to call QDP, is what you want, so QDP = 12.5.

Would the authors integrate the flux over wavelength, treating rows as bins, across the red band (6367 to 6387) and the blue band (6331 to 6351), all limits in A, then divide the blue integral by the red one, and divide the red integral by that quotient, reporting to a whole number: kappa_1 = 537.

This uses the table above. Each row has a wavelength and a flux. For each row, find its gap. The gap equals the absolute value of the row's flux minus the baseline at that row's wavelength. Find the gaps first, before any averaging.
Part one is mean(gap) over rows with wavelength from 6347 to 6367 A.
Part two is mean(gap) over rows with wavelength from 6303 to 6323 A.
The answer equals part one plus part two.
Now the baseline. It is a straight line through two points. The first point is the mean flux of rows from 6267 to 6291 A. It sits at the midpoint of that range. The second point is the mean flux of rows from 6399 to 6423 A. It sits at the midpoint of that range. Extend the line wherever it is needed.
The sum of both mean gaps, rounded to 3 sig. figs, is 10.8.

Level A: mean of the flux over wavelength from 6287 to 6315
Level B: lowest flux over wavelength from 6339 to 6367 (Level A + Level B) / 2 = 28.7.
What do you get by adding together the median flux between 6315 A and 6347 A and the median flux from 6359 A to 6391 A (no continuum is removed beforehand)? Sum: 61.2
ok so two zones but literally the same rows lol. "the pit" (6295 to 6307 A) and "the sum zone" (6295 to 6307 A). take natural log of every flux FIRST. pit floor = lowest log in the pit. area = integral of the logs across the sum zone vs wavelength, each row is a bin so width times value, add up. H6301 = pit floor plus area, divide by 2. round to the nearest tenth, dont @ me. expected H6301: 20.7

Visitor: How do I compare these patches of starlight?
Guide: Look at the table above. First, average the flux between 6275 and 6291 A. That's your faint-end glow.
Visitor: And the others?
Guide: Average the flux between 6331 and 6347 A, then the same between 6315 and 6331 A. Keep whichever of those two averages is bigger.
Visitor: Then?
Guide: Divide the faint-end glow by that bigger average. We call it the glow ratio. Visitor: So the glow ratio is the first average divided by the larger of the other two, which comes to 0.90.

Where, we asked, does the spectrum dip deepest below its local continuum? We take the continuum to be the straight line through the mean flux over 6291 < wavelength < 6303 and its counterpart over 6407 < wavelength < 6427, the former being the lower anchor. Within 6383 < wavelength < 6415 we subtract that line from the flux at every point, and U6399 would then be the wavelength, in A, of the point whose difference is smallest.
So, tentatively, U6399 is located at 6397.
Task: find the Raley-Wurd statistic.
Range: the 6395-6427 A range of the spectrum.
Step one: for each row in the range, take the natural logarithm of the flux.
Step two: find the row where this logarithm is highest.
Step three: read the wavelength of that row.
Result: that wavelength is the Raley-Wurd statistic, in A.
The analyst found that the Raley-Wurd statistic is 6425 A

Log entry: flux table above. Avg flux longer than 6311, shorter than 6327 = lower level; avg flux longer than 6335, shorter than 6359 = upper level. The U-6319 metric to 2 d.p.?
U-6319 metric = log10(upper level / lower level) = 0.10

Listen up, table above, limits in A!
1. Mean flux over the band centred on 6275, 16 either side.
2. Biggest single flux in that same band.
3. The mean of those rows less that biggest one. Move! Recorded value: -12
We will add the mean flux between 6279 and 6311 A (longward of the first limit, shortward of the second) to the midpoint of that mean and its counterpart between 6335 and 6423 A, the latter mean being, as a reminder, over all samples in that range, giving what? 56.2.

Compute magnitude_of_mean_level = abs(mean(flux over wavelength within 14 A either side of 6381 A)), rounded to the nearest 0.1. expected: 30.4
